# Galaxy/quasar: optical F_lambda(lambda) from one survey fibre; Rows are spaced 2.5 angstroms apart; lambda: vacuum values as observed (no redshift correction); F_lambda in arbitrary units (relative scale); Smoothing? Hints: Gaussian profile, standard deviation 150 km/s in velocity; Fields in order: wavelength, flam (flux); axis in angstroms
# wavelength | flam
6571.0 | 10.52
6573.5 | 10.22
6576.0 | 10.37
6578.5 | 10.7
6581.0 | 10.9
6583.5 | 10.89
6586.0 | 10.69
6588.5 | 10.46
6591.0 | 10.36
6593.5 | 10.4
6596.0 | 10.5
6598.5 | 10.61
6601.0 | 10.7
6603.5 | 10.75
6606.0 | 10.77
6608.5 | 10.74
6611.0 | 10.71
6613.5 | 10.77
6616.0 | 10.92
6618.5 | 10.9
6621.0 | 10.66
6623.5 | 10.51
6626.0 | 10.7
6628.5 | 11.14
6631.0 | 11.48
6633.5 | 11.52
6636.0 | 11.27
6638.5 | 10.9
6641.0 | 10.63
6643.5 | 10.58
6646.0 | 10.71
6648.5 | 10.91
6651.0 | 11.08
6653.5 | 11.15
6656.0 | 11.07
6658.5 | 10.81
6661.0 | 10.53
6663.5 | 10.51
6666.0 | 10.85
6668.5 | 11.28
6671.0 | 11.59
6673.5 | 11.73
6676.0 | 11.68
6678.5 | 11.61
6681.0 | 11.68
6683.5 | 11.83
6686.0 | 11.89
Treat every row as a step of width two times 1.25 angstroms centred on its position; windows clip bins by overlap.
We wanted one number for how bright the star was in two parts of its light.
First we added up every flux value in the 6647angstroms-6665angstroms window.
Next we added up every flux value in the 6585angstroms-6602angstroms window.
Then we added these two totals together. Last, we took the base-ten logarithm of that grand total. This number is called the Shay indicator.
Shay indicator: 2.175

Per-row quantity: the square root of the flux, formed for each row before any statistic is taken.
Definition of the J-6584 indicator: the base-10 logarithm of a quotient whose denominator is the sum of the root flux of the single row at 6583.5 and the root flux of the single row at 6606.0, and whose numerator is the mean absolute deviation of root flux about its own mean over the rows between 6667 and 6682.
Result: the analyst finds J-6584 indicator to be -2.62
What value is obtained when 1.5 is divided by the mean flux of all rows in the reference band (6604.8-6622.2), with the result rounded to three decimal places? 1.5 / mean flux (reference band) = 0.139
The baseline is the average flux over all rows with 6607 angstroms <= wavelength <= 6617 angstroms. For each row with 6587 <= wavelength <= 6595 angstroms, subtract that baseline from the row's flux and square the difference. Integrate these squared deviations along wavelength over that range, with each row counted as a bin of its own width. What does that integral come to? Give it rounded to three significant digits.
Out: 1.09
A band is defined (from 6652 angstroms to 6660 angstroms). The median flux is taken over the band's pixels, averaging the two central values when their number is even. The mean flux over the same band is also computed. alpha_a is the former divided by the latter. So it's 1.01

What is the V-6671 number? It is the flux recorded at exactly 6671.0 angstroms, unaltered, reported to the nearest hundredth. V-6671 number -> 11.59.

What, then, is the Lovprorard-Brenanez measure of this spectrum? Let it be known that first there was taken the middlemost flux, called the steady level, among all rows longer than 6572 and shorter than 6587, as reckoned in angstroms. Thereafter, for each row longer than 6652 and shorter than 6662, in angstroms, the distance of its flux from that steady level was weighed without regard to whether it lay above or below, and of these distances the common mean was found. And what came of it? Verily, 0.28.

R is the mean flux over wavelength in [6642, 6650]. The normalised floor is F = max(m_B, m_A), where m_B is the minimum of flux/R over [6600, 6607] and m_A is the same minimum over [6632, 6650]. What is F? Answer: 1.00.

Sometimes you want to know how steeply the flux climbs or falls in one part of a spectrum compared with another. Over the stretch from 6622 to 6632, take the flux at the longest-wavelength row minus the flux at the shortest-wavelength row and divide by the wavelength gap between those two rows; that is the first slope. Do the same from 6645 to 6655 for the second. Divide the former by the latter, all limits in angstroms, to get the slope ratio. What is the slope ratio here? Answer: 2.2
